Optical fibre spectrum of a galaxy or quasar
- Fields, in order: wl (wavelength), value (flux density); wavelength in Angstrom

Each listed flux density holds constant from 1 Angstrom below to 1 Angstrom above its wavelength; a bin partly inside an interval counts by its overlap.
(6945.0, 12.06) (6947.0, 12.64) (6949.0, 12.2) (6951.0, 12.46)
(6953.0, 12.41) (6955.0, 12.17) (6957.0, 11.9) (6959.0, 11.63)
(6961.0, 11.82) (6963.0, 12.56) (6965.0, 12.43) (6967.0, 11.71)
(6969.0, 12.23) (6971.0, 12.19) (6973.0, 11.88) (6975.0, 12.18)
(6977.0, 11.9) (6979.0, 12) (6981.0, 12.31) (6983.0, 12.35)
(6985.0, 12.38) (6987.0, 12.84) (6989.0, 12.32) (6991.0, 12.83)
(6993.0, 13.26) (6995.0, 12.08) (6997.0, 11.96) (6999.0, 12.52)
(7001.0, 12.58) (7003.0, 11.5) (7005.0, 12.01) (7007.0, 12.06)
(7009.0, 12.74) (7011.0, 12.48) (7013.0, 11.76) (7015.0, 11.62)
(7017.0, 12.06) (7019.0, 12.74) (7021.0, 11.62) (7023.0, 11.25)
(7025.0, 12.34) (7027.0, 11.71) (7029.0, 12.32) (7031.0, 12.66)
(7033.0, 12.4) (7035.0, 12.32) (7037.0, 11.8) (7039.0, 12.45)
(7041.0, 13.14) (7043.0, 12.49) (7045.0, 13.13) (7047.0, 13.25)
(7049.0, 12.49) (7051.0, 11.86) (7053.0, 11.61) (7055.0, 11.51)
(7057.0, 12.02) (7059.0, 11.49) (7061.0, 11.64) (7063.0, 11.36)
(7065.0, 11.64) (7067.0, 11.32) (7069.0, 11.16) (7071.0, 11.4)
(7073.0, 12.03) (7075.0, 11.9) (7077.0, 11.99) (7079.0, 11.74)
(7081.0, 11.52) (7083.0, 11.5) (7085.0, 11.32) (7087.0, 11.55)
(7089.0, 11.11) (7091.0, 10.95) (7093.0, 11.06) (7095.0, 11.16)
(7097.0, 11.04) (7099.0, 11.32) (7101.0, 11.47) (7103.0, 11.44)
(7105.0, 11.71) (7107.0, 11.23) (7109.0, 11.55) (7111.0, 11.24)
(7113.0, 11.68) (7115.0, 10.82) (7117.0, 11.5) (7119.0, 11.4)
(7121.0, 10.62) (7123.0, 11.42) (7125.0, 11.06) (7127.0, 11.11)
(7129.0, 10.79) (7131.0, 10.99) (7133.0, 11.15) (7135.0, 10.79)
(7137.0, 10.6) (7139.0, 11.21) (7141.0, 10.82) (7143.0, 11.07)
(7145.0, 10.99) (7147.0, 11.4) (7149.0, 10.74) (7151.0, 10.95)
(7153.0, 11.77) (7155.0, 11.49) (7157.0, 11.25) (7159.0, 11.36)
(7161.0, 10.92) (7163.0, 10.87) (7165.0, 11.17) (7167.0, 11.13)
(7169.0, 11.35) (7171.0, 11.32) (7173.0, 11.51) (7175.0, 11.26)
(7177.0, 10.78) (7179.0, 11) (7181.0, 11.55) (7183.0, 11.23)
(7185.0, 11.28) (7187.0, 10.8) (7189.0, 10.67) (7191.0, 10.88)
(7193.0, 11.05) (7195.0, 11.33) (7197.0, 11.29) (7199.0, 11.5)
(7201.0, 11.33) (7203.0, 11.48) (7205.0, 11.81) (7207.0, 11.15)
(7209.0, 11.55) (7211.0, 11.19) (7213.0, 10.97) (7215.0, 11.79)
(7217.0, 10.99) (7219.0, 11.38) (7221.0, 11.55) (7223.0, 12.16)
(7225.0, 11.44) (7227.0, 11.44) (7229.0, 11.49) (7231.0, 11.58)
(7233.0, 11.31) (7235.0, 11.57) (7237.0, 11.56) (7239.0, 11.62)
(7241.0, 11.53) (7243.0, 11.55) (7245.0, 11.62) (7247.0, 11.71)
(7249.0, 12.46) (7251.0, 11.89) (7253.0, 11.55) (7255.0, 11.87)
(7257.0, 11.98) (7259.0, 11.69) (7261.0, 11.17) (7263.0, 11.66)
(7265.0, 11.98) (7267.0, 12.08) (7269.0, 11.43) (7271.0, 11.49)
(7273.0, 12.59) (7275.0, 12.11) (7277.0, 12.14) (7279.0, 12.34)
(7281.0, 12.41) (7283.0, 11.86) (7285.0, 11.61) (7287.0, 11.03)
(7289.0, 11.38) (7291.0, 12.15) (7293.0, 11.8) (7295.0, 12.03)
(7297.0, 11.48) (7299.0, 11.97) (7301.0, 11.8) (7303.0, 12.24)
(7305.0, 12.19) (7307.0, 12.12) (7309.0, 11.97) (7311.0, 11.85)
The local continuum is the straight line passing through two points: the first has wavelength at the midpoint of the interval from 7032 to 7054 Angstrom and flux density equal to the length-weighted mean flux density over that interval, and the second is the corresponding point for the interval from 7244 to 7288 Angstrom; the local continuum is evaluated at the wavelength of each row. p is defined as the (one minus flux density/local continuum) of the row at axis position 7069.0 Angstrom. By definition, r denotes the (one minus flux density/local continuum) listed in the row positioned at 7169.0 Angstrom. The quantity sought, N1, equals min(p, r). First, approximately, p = 0.10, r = 0.063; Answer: 0.06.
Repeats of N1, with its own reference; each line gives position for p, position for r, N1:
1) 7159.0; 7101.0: 0.06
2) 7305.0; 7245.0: -0.04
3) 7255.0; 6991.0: -0.02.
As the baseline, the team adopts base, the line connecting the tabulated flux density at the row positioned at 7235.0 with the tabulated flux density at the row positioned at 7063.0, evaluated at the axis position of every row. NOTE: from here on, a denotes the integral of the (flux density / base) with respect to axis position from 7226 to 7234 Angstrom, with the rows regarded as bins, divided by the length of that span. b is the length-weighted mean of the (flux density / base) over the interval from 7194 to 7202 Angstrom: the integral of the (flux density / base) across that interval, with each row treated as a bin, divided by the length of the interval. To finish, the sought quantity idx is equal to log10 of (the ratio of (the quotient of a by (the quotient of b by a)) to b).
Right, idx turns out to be 0.004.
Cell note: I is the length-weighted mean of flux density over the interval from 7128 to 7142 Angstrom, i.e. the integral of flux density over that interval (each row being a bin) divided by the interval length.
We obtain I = 10.9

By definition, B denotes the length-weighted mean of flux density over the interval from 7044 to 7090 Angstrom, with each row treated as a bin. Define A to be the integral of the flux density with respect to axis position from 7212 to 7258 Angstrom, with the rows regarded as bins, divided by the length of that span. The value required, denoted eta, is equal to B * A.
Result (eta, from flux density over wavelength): 137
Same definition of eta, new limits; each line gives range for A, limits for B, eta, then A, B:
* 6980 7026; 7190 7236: 140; 12.2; 11.40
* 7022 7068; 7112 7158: 134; 12.1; 11.11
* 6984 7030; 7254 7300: 145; 12.2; 11.84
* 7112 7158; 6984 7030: 136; 11.1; 12.22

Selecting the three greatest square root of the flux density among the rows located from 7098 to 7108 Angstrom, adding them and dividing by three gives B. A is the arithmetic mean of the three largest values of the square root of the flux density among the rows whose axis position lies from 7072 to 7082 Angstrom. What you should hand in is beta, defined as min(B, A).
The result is 3.40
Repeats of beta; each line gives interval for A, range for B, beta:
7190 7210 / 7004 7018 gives 3.41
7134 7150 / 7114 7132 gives 3.35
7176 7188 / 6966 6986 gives 3.37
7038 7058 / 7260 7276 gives 3.50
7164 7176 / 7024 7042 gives 3.38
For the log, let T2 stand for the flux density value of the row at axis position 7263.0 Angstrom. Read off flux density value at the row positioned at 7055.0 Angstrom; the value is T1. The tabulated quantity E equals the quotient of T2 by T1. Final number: 1.01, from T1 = 11.51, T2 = 11.66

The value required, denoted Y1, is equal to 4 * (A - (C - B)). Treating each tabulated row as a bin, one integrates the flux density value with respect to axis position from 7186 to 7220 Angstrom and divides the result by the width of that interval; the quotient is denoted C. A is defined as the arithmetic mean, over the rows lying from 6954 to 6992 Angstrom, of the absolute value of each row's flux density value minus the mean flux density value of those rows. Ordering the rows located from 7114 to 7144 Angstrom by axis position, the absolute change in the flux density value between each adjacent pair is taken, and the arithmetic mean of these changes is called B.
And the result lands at -42.4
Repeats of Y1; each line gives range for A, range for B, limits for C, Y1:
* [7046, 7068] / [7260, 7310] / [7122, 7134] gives -41.3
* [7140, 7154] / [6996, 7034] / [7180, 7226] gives -42.1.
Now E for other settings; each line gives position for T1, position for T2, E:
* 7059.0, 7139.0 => 0.98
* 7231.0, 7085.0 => 0.98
